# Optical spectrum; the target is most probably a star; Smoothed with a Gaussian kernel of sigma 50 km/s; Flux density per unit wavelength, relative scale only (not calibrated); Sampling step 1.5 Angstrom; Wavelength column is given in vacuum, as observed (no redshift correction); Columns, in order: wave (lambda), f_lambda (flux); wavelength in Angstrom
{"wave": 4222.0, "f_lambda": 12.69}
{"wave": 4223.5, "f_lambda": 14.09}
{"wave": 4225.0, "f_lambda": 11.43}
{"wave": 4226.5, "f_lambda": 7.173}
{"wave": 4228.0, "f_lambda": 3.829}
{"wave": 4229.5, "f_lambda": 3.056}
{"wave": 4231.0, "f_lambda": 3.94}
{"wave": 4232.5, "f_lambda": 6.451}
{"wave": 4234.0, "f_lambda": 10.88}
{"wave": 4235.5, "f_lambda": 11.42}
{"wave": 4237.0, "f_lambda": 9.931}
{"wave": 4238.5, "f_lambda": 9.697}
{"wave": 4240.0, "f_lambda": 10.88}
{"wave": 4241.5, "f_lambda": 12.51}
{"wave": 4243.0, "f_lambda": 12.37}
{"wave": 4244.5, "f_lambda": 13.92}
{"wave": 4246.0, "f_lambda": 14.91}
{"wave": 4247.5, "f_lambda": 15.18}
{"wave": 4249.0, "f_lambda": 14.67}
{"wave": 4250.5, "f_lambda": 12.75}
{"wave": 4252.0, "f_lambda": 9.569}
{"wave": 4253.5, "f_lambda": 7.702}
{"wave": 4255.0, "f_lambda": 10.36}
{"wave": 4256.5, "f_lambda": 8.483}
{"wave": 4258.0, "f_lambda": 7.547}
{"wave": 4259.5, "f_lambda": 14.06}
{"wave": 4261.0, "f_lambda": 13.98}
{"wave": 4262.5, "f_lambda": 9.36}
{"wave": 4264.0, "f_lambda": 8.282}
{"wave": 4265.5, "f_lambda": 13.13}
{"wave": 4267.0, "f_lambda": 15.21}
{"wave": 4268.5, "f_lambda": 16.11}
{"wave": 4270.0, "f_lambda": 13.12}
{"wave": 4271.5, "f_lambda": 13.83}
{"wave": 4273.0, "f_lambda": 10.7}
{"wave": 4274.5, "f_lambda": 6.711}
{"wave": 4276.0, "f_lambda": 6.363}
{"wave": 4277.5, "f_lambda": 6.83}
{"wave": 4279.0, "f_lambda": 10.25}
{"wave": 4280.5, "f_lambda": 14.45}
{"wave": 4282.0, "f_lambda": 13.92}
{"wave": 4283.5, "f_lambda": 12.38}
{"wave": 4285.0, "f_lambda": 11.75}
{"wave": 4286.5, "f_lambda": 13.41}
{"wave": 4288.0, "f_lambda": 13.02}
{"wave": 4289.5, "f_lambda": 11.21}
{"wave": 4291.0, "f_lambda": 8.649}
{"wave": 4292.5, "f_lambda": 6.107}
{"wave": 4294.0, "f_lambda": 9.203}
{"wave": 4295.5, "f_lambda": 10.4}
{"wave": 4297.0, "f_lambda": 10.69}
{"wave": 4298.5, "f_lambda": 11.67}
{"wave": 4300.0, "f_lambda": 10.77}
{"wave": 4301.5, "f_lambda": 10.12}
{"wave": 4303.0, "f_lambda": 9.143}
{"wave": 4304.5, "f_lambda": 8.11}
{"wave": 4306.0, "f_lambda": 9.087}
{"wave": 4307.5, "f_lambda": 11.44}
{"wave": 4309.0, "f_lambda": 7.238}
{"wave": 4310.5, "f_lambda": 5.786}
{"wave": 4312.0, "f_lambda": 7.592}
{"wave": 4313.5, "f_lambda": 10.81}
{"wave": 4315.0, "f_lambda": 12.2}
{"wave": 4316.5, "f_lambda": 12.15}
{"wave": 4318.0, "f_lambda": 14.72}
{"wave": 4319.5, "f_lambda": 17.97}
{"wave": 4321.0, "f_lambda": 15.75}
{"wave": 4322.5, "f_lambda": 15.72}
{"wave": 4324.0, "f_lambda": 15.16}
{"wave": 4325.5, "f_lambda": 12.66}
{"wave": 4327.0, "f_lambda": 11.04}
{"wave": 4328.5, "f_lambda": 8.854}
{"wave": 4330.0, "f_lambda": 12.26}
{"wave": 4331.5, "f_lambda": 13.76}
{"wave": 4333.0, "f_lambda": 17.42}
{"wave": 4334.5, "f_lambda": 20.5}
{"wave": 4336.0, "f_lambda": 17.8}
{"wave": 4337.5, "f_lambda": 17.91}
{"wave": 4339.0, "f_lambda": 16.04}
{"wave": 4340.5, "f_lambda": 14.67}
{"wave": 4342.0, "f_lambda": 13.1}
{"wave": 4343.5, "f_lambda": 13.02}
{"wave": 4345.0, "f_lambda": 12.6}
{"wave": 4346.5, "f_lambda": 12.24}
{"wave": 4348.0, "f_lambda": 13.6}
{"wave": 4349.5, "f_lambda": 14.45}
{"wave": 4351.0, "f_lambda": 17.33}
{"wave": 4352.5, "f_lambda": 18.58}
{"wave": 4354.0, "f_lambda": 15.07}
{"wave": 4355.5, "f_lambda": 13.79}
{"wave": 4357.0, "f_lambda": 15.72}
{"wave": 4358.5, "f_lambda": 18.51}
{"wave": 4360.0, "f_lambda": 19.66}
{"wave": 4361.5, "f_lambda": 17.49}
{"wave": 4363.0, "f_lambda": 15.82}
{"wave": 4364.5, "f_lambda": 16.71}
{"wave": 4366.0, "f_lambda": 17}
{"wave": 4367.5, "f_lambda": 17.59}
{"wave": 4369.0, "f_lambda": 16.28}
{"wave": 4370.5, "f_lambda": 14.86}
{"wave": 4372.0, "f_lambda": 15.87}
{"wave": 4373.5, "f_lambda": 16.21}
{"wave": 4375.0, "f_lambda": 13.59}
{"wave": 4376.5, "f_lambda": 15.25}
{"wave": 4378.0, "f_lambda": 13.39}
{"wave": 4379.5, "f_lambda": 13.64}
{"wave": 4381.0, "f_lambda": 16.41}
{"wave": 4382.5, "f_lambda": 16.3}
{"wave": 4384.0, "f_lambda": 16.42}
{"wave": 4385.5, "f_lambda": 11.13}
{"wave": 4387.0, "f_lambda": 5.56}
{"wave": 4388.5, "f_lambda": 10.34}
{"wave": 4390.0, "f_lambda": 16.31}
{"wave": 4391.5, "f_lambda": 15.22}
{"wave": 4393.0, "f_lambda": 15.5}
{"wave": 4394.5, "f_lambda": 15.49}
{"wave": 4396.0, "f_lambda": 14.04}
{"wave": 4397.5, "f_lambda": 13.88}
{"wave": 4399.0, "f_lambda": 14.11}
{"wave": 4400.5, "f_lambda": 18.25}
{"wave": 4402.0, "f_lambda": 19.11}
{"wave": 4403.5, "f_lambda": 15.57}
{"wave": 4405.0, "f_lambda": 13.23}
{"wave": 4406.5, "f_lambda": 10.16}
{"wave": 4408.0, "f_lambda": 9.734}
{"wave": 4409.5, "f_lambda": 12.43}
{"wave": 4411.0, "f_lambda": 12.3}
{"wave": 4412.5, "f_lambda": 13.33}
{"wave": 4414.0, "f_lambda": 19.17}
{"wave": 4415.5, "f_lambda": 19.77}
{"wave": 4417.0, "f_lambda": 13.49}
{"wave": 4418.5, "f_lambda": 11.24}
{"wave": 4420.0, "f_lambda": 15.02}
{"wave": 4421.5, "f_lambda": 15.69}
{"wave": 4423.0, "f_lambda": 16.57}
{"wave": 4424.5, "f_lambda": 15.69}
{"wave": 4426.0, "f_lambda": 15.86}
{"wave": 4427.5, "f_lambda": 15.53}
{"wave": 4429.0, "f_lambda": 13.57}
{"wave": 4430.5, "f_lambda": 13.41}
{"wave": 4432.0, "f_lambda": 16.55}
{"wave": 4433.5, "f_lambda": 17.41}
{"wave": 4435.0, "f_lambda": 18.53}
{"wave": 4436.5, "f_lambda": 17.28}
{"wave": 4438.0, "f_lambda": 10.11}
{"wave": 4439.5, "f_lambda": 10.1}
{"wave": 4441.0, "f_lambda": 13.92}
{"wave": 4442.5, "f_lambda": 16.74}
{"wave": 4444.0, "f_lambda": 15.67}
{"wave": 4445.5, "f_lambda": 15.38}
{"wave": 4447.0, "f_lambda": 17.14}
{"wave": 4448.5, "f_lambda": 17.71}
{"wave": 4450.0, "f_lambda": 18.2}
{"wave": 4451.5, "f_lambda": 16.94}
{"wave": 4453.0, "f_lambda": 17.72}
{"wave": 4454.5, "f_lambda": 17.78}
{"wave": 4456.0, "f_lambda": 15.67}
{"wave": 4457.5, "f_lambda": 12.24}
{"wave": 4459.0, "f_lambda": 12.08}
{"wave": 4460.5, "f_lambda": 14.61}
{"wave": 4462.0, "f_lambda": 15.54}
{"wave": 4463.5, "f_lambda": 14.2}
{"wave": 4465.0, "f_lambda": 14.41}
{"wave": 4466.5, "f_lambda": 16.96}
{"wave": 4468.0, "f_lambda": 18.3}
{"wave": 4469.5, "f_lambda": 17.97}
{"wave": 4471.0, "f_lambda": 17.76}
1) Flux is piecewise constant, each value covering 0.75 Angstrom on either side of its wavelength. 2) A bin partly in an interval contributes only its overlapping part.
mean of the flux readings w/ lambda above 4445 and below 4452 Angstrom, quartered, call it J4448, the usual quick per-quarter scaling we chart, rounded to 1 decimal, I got 4.3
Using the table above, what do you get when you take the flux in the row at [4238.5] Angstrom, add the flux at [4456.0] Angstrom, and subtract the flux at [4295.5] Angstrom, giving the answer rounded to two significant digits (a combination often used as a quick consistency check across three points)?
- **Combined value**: 15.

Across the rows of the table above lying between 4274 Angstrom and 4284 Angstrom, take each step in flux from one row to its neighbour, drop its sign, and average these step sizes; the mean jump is 1.75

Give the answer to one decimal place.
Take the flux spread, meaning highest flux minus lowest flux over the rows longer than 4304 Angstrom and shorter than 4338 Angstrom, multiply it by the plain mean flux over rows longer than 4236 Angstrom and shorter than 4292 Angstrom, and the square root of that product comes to 13.0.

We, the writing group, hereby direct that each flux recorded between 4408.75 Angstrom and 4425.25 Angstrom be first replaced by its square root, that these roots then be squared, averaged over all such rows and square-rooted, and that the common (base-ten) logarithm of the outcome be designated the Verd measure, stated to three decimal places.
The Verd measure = 0.588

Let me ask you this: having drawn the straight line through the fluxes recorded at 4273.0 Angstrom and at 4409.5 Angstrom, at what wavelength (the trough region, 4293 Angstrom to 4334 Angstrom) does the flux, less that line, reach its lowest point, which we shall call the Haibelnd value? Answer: 4310.5 Angstrom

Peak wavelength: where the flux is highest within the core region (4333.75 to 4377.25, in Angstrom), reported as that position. 4334.5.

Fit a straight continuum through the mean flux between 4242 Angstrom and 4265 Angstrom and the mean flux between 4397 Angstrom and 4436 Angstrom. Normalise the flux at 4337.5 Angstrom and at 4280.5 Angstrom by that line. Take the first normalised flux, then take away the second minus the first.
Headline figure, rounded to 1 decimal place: 1.5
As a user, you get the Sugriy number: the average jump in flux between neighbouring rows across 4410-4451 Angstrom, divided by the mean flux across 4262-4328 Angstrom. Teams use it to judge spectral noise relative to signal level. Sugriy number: 0.17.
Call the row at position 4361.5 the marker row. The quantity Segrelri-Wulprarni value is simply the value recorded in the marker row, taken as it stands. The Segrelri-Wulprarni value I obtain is 17.49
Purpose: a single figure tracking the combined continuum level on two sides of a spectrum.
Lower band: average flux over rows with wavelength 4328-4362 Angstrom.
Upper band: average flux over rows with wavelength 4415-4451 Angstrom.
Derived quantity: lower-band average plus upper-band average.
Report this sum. 31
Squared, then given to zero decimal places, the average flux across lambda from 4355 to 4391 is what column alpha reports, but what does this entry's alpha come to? 230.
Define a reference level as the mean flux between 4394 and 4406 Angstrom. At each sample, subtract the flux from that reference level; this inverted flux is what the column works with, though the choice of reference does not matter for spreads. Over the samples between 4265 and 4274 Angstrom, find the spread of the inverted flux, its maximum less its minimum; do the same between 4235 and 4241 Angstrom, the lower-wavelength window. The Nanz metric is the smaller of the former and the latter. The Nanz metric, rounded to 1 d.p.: 1.7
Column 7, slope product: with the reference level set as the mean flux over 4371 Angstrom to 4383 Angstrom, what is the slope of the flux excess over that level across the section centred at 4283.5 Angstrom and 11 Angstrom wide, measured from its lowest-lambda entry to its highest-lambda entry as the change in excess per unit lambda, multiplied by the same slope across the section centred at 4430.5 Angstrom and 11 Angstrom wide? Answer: 0.091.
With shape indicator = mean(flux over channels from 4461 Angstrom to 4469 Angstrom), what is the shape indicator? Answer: 15.9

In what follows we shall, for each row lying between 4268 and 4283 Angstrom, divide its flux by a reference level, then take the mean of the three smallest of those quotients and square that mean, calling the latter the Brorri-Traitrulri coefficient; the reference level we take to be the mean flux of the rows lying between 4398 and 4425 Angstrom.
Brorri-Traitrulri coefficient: 0.2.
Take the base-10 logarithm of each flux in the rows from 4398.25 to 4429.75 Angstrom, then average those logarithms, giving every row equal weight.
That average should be 1.16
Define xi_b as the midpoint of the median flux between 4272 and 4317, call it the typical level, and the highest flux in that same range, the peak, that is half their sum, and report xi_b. 12.5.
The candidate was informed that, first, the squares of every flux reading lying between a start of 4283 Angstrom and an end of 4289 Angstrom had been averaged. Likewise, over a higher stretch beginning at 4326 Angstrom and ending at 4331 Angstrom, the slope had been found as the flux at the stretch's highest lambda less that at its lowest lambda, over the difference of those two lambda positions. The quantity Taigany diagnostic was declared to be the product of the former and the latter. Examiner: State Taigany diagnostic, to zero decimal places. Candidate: 65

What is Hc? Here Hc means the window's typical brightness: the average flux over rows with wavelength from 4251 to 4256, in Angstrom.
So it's 9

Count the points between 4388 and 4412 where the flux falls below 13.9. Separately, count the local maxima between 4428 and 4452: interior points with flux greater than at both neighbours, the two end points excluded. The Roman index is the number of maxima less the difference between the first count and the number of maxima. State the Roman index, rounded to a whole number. -1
